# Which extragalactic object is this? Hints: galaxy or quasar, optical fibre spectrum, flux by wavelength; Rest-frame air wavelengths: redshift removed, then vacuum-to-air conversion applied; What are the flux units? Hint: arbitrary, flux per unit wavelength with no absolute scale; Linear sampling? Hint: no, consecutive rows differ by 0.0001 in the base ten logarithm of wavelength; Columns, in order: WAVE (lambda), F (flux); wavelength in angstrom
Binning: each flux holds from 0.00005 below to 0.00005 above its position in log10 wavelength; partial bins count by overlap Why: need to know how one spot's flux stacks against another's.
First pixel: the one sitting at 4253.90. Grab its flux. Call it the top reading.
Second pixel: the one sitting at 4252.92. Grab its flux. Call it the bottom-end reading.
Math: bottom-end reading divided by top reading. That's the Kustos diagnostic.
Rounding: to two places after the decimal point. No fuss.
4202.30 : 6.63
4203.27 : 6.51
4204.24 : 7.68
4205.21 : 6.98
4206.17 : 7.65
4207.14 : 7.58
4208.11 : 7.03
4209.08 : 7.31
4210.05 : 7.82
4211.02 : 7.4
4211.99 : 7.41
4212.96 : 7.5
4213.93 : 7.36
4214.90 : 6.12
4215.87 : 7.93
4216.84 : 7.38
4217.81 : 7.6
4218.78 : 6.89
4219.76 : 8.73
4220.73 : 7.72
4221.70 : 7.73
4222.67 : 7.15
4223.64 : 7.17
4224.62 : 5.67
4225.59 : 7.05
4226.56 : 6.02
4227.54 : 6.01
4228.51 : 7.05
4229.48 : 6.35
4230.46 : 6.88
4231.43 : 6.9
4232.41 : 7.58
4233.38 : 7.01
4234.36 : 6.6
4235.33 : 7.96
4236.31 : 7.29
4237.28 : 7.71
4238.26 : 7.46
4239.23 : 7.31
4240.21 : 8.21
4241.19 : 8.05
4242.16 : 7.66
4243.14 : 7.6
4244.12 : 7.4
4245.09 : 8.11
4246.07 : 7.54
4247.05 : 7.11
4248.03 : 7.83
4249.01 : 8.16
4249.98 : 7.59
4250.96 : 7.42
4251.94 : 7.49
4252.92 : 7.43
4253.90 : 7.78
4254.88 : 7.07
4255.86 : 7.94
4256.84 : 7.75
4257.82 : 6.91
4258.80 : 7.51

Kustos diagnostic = 0.96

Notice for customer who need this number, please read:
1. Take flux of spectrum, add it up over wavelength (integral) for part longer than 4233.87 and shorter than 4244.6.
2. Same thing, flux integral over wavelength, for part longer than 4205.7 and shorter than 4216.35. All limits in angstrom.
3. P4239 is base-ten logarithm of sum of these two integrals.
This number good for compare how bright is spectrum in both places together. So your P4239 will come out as 2.20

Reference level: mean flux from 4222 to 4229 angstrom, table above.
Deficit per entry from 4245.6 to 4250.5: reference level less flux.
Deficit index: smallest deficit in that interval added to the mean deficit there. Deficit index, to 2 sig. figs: -2.6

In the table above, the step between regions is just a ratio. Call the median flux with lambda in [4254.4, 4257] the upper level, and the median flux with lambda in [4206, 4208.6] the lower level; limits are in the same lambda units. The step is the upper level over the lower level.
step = 1.02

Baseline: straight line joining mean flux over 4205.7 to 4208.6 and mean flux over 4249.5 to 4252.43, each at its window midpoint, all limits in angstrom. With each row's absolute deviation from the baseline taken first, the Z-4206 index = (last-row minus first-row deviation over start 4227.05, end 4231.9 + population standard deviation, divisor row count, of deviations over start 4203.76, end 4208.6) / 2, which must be -0.4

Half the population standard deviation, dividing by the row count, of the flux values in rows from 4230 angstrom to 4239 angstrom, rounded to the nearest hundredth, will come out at 0.21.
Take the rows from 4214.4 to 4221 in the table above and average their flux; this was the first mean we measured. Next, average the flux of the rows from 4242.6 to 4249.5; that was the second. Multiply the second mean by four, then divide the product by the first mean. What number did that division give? 4.11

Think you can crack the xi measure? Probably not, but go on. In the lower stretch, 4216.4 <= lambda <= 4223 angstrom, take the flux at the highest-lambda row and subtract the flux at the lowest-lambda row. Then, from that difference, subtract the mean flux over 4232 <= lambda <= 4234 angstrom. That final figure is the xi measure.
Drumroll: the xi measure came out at -7.5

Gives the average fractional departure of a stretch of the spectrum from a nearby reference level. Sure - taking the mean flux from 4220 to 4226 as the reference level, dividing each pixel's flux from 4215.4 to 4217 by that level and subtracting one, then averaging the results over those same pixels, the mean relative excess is 0.08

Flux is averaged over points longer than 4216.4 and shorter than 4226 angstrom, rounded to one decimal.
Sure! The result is 7.3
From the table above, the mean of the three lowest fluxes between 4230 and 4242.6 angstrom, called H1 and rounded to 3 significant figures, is 6.79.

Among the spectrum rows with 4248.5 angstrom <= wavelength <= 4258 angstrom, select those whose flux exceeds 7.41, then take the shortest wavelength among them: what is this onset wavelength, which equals 4249.01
